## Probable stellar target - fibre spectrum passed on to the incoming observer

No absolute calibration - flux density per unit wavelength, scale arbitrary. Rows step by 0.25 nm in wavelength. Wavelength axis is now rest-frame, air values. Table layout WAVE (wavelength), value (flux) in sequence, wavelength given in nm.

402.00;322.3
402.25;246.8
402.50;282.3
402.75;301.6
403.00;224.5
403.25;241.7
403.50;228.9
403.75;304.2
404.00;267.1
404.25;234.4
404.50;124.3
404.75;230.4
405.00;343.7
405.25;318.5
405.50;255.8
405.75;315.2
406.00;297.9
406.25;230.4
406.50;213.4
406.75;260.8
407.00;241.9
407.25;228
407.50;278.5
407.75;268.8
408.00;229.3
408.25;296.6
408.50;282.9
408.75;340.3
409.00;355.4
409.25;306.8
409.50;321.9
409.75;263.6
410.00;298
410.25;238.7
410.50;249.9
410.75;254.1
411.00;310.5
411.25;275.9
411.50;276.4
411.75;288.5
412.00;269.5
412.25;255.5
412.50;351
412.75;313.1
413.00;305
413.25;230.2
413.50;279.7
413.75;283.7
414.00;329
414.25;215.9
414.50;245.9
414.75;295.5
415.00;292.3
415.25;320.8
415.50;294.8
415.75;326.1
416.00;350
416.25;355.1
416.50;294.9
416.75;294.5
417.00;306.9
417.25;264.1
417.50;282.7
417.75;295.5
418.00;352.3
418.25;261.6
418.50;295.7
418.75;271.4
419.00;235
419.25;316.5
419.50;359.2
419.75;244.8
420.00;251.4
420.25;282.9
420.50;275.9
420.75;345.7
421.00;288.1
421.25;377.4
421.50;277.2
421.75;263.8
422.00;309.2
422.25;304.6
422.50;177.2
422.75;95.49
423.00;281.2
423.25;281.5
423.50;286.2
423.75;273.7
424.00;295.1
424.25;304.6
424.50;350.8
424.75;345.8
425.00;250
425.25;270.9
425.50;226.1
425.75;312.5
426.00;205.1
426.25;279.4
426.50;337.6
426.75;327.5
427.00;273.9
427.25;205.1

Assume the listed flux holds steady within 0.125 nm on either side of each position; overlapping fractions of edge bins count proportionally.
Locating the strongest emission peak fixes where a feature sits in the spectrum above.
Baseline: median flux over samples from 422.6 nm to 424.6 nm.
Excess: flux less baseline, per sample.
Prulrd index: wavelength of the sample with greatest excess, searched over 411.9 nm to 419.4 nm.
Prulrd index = 416.25 nm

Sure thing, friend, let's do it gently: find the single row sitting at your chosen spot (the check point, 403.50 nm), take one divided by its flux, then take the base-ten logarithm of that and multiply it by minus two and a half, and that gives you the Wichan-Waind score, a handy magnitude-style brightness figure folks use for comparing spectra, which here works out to 5.90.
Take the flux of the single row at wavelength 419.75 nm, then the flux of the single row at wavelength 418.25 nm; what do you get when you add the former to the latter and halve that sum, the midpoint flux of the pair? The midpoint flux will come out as 253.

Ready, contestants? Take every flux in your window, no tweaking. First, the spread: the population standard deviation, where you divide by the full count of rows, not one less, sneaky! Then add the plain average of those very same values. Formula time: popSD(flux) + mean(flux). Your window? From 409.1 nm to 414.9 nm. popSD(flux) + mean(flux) 314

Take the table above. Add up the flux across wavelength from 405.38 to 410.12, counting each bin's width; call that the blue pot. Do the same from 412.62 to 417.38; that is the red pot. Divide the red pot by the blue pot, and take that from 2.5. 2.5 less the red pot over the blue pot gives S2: 1.44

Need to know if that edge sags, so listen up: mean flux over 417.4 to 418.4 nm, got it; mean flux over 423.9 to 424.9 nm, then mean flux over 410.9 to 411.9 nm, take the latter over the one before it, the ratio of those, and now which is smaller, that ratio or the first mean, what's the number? 0.89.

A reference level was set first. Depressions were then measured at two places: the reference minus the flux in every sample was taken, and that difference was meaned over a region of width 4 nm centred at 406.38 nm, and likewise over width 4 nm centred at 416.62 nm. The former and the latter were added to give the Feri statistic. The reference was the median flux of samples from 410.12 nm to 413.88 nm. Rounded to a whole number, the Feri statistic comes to -11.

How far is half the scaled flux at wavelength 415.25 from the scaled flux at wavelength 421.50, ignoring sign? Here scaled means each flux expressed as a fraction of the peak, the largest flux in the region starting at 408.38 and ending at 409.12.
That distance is 0.33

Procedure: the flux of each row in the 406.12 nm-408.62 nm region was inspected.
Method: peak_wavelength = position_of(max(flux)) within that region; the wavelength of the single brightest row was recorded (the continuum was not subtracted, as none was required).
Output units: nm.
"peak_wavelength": 408.25 nm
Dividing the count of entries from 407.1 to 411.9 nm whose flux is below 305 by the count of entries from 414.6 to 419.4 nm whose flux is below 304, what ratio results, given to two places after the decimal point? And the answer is 1.17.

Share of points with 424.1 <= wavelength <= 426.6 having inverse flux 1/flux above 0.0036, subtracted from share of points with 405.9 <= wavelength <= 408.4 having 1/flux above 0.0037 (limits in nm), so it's 0.30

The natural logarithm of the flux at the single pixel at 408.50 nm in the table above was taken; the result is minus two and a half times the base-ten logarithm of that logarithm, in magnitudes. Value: -1.88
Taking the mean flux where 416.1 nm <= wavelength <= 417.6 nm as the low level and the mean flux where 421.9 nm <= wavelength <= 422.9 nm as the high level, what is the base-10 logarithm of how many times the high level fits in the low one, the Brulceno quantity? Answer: 0.13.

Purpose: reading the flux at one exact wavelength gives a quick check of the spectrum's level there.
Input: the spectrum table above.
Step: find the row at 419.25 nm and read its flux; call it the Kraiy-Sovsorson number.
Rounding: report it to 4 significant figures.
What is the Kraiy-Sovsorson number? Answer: 316.5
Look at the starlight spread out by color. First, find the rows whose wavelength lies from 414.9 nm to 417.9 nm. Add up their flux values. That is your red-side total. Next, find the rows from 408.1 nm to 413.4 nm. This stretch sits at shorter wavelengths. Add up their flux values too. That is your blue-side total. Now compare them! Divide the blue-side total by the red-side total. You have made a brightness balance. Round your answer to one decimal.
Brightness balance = 1.7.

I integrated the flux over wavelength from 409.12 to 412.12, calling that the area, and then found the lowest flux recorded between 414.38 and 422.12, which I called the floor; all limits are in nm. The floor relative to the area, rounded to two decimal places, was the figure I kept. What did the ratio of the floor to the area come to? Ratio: 0.28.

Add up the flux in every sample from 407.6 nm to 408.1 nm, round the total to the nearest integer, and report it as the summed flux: 498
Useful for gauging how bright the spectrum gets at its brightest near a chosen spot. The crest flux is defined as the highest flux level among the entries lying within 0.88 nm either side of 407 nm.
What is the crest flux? 278.5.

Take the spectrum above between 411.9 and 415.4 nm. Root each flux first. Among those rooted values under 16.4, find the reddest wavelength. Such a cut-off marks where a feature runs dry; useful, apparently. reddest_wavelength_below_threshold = 414.50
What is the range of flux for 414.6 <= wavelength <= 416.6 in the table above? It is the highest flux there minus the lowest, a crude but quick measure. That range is 63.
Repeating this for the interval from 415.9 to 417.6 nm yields 91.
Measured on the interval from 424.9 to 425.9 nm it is 86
